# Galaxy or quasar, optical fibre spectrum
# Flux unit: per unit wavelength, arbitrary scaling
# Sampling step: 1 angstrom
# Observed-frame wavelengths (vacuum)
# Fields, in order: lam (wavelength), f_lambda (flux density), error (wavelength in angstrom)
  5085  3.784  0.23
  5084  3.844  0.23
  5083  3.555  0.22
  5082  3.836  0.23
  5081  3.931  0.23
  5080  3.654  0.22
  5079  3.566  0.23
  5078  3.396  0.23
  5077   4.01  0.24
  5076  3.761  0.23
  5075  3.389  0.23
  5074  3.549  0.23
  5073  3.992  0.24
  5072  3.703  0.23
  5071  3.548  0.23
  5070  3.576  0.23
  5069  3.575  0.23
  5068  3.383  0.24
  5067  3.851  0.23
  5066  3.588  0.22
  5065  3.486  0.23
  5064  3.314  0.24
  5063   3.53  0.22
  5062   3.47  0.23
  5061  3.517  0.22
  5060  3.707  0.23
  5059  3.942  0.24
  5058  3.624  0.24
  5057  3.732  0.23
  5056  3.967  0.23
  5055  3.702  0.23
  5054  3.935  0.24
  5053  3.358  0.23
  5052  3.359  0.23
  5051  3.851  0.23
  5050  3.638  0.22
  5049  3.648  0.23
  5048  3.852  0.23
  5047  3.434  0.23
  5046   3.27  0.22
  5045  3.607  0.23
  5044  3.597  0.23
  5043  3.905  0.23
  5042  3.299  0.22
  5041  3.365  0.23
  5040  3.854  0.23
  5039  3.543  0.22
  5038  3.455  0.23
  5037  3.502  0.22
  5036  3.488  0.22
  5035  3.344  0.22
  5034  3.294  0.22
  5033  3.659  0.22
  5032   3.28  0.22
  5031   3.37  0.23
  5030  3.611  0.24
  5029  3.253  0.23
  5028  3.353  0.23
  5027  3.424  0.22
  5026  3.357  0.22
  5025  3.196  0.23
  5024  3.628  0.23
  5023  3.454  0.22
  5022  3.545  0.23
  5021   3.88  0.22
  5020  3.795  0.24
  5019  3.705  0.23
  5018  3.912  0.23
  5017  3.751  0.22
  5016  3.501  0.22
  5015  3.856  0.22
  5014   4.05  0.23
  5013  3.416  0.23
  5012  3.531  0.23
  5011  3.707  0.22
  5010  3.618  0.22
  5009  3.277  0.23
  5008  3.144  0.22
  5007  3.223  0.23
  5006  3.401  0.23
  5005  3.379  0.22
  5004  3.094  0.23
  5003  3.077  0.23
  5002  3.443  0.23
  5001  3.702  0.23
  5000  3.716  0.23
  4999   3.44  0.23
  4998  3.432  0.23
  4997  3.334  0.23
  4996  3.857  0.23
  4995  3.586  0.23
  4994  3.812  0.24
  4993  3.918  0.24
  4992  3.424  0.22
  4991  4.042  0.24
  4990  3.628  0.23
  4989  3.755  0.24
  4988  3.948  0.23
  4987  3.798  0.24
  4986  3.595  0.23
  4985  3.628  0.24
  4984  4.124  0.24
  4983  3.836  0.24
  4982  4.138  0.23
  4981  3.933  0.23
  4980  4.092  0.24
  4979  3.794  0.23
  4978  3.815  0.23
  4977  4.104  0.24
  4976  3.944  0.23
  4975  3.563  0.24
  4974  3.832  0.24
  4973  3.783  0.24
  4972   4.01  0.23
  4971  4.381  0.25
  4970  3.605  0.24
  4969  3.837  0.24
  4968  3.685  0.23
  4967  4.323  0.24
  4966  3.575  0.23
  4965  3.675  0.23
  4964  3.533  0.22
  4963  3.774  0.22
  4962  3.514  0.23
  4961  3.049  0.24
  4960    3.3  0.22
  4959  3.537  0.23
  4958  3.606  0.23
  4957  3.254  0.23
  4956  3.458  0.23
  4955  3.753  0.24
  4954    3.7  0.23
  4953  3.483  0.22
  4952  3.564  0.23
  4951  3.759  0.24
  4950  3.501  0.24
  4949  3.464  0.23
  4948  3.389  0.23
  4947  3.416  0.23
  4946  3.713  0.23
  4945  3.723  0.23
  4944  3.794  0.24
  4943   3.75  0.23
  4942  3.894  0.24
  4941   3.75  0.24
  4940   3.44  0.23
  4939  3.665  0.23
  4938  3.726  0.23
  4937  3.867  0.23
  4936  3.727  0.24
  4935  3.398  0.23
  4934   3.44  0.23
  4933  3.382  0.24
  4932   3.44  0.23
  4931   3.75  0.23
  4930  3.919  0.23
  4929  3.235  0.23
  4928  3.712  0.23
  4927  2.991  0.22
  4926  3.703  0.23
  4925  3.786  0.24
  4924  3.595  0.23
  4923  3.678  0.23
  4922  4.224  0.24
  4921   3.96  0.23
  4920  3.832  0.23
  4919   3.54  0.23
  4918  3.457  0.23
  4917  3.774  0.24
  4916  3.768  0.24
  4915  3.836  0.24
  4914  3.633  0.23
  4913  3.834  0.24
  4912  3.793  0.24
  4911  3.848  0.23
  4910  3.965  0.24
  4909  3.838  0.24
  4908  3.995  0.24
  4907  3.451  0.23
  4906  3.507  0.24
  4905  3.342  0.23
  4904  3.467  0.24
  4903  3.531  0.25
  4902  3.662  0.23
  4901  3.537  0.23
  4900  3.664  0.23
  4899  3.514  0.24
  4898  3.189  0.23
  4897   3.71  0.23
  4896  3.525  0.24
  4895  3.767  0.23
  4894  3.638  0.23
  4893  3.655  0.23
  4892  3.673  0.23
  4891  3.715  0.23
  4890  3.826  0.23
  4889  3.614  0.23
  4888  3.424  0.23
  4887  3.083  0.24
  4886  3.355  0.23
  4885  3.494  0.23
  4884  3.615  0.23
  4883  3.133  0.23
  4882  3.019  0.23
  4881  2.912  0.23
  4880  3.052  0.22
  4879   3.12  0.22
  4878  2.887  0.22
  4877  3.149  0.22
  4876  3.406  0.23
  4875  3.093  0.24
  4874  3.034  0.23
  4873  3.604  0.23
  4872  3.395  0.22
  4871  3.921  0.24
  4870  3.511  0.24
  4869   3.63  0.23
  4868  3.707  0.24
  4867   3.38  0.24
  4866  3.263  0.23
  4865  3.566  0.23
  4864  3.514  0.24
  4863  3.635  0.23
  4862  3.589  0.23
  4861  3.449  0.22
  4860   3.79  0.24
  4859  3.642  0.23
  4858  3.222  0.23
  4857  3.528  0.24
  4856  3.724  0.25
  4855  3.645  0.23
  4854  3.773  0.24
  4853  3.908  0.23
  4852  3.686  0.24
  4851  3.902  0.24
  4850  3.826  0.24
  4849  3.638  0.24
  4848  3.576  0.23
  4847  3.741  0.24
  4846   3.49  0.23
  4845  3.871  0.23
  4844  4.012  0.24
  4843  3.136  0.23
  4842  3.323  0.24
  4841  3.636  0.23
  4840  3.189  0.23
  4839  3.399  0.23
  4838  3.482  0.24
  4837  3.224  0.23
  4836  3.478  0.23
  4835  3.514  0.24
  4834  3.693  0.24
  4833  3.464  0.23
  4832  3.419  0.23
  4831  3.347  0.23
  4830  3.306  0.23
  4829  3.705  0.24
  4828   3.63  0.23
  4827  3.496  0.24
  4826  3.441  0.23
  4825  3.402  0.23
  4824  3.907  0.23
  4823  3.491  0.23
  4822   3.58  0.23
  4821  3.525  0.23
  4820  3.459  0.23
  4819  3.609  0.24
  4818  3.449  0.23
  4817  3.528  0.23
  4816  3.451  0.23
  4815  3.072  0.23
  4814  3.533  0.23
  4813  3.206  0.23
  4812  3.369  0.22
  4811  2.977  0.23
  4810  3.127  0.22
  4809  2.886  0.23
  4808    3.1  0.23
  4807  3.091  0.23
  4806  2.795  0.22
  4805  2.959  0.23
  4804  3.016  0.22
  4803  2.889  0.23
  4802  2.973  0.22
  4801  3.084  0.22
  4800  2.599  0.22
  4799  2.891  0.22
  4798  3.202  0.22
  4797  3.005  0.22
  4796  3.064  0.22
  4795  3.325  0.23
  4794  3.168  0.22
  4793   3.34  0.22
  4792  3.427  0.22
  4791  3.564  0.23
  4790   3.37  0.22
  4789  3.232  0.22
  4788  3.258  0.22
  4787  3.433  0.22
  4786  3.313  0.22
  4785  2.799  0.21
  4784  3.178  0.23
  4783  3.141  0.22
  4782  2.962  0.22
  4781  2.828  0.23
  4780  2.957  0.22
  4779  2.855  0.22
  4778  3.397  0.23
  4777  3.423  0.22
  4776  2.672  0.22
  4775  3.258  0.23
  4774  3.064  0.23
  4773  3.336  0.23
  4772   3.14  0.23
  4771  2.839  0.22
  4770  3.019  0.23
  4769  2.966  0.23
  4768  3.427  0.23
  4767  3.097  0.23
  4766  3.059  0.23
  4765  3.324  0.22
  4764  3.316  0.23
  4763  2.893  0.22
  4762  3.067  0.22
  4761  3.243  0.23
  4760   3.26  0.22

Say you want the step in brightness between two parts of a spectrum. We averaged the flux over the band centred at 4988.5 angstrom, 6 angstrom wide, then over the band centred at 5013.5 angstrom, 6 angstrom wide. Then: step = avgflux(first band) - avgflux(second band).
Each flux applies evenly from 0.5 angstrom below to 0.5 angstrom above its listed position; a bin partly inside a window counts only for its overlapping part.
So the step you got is 0.1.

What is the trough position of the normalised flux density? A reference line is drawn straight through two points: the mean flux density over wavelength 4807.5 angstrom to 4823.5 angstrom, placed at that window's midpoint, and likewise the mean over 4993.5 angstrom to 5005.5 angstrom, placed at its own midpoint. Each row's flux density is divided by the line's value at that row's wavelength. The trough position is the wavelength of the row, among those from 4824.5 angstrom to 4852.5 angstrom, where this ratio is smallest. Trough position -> 4843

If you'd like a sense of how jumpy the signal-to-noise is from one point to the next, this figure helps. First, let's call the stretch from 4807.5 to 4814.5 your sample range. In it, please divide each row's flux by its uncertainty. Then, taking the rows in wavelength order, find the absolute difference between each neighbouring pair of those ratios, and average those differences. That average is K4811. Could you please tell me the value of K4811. 1.5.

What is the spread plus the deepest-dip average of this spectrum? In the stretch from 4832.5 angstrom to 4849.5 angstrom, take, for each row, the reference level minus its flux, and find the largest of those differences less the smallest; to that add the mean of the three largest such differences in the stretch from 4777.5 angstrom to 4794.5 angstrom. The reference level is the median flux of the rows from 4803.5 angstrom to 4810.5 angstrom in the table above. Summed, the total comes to 1.1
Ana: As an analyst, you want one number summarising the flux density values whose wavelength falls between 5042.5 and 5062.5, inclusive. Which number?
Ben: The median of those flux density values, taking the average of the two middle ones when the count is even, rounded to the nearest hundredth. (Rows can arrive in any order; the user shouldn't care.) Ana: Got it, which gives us 3.64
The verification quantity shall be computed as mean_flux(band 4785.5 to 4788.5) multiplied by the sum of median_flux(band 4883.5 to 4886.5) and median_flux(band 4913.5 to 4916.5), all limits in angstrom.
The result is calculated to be 24.2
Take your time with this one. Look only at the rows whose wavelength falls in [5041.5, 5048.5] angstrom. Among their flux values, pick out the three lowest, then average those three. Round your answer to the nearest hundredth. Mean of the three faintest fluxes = 3.33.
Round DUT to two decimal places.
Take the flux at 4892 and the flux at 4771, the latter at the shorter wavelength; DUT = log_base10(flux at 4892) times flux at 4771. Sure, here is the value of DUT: 1.60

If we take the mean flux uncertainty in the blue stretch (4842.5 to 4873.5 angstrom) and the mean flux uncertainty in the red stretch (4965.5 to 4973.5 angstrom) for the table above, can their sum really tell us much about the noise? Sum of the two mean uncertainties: 0.4720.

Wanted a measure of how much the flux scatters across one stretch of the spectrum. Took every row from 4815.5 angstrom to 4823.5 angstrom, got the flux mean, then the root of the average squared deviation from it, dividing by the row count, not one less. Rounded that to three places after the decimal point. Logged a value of 0.056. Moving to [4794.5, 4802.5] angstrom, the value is 0.203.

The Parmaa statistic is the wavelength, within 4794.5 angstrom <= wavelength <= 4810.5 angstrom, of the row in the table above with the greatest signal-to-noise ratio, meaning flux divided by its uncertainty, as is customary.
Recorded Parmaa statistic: 4798 angstrom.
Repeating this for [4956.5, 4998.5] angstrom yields 4967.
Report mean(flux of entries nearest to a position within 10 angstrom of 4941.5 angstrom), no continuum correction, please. 3.61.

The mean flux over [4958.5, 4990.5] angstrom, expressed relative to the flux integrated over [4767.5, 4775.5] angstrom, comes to 0.15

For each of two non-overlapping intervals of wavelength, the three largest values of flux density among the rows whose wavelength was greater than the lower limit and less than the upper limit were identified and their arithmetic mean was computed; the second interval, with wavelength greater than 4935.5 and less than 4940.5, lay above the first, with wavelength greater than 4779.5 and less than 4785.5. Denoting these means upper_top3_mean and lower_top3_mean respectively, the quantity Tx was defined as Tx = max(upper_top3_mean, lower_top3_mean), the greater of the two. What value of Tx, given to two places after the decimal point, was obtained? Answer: 3.77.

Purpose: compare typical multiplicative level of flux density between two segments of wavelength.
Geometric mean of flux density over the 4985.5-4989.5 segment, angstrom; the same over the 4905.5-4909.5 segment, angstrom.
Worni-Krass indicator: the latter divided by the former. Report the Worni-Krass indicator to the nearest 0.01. 0.98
